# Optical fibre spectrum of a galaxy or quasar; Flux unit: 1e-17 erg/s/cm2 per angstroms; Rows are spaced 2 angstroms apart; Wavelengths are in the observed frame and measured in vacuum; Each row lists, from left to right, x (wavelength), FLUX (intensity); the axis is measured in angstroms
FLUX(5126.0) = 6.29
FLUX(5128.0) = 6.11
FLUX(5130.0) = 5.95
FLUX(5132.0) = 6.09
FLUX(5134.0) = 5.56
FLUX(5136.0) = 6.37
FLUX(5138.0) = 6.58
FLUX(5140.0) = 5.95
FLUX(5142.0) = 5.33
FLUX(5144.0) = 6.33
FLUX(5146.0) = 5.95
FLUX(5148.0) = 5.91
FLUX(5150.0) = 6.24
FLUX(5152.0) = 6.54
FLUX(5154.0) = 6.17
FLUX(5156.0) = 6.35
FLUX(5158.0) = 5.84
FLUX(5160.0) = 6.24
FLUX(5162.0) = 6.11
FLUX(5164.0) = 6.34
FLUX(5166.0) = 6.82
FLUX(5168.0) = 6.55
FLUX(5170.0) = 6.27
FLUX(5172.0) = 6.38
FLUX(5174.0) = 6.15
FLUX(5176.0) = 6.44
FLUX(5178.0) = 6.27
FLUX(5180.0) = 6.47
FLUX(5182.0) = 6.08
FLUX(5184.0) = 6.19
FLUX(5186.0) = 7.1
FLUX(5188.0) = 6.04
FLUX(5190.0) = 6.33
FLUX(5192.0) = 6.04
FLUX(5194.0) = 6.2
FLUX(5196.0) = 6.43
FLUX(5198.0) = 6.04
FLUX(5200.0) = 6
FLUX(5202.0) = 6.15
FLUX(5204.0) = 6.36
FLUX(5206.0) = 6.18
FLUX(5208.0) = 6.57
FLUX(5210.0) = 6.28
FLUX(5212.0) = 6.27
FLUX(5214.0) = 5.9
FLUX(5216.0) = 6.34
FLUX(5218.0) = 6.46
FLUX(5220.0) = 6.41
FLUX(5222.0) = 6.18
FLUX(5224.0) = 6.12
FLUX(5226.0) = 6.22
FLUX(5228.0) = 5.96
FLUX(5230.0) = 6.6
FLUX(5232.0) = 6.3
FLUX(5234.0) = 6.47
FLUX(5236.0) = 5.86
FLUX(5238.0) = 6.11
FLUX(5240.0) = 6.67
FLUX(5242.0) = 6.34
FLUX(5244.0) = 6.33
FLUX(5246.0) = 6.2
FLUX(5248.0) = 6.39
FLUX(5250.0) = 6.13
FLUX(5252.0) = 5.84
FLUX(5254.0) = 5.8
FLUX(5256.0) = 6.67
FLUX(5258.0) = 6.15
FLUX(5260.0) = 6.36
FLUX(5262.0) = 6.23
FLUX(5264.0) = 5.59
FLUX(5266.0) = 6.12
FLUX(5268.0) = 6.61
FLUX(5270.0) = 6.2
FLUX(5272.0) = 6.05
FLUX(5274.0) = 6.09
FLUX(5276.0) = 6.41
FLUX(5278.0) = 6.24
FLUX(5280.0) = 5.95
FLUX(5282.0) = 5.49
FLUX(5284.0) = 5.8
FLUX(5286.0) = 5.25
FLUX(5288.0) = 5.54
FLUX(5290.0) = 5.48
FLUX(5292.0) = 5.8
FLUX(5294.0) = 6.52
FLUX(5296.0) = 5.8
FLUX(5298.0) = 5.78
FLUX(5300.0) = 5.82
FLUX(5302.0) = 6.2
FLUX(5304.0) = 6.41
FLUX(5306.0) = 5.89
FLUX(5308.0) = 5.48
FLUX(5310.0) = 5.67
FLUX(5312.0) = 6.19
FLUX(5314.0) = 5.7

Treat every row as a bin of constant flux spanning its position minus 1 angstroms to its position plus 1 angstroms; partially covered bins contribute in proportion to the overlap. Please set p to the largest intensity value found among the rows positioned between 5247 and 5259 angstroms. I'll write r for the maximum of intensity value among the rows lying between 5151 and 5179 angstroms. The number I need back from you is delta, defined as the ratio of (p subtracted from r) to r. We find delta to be 0.02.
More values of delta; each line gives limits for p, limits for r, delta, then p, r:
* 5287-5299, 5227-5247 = 0.02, 6.52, 6.67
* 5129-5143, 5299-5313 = -0.03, 6.58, 6.41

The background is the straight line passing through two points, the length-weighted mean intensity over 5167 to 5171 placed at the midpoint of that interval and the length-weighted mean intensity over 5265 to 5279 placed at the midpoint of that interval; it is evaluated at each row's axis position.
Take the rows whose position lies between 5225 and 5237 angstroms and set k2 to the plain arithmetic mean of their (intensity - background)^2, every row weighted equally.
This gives 0.07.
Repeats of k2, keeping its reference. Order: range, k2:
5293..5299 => 0.15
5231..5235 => 0.01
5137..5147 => 0.36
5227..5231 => 0.10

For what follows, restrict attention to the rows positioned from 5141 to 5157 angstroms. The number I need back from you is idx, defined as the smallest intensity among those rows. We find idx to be 5.33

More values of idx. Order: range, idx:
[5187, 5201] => 6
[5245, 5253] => 5.84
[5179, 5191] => 6.04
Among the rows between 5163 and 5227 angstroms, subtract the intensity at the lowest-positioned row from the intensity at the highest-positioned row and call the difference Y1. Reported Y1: -0.12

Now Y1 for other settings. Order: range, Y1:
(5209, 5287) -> -1.03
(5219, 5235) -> 0.06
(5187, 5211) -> 0.24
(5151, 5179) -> -0.27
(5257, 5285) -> -0.35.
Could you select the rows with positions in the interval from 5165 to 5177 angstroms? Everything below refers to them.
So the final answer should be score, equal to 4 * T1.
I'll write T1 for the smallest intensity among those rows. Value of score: 24.6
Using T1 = 6.15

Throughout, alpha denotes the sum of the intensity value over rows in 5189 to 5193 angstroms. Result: 12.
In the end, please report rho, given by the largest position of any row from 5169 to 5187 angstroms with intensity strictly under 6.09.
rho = 5182.0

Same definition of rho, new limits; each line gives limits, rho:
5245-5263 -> 5254.0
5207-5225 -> 5214.0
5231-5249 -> 5236.0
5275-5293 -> 5292.0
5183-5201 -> 5200.0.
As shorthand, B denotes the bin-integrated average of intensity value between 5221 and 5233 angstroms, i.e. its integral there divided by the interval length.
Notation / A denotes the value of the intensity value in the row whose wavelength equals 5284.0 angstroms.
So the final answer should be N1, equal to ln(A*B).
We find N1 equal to 3.59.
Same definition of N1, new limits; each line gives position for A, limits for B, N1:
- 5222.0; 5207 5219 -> 3.66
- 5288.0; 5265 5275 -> 3.54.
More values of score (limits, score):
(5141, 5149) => 21.3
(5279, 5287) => 21.0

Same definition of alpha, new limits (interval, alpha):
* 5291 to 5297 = 18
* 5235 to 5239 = 12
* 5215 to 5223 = 25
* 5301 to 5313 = 36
